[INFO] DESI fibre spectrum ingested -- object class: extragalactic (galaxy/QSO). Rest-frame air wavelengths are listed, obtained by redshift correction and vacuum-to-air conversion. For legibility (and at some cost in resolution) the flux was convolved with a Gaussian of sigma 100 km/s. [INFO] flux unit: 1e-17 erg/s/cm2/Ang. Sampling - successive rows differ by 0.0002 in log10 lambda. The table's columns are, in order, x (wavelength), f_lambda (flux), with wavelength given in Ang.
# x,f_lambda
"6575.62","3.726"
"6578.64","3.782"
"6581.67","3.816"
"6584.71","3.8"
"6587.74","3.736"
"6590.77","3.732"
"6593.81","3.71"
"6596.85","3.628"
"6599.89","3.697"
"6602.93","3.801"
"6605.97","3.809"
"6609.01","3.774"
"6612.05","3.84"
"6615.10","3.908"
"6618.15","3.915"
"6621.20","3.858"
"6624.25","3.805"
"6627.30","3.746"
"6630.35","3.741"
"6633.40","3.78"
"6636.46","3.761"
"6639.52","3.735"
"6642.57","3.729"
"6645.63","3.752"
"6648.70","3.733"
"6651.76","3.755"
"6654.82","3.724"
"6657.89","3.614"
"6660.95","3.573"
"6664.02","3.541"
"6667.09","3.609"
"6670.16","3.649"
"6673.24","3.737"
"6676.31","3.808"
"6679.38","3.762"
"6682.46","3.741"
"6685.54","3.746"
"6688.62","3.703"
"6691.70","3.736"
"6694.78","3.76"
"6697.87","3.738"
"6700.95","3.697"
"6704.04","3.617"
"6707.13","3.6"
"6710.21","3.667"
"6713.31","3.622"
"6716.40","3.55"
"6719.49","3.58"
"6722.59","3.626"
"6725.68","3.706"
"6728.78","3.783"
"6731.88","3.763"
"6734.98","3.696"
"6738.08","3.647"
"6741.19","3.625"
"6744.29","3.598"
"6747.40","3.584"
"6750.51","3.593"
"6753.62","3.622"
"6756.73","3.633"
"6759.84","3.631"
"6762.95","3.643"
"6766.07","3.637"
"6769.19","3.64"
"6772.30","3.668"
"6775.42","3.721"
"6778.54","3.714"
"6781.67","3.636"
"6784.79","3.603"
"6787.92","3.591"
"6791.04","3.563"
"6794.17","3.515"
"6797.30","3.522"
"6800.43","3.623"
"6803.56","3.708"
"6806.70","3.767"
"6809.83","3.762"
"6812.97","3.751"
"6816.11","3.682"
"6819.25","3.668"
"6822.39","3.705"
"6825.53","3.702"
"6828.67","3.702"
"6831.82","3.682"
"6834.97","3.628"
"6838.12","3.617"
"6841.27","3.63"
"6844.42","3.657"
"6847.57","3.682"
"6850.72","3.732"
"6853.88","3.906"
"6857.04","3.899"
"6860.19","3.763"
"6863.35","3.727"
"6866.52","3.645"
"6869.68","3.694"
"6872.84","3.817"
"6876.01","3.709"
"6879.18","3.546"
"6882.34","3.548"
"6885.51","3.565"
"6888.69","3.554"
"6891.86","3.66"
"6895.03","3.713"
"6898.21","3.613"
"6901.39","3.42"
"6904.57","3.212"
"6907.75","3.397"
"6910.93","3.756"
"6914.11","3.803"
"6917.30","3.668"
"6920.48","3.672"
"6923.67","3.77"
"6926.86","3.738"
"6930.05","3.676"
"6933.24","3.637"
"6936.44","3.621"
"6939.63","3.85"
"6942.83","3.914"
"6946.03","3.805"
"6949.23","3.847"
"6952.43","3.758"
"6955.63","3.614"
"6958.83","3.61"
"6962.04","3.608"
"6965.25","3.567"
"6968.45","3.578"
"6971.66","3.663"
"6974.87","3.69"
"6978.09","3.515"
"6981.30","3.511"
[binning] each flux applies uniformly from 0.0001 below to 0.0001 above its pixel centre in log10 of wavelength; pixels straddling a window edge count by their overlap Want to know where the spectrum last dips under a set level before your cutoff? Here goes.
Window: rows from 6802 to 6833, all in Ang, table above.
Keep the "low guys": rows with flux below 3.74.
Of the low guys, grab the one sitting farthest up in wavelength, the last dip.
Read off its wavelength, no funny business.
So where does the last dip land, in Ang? 6831.82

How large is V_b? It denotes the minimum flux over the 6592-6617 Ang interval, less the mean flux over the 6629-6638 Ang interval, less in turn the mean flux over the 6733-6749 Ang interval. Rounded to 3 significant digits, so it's -3.76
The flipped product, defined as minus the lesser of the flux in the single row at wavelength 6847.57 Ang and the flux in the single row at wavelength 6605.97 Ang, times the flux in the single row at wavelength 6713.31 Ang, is -13.3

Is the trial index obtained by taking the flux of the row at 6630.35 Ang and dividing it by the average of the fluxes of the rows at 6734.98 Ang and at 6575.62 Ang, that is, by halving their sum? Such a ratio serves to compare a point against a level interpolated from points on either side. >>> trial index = 1.01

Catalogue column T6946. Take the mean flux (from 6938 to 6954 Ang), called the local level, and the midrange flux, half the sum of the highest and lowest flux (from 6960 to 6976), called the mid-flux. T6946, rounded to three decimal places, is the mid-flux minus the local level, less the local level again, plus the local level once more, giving -0.206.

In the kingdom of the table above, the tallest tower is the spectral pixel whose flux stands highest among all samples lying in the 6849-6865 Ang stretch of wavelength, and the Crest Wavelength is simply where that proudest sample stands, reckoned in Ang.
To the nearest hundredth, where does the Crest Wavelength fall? 6853.88 Ang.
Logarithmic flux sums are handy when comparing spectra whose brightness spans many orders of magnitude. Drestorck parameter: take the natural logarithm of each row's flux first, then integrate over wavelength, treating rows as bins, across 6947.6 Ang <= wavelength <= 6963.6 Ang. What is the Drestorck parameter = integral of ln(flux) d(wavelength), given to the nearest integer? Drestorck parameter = 21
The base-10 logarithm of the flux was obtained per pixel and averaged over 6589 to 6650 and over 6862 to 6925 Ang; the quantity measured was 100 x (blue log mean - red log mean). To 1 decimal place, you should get 1.8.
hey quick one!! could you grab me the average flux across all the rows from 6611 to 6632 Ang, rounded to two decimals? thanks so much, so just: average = 3.83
